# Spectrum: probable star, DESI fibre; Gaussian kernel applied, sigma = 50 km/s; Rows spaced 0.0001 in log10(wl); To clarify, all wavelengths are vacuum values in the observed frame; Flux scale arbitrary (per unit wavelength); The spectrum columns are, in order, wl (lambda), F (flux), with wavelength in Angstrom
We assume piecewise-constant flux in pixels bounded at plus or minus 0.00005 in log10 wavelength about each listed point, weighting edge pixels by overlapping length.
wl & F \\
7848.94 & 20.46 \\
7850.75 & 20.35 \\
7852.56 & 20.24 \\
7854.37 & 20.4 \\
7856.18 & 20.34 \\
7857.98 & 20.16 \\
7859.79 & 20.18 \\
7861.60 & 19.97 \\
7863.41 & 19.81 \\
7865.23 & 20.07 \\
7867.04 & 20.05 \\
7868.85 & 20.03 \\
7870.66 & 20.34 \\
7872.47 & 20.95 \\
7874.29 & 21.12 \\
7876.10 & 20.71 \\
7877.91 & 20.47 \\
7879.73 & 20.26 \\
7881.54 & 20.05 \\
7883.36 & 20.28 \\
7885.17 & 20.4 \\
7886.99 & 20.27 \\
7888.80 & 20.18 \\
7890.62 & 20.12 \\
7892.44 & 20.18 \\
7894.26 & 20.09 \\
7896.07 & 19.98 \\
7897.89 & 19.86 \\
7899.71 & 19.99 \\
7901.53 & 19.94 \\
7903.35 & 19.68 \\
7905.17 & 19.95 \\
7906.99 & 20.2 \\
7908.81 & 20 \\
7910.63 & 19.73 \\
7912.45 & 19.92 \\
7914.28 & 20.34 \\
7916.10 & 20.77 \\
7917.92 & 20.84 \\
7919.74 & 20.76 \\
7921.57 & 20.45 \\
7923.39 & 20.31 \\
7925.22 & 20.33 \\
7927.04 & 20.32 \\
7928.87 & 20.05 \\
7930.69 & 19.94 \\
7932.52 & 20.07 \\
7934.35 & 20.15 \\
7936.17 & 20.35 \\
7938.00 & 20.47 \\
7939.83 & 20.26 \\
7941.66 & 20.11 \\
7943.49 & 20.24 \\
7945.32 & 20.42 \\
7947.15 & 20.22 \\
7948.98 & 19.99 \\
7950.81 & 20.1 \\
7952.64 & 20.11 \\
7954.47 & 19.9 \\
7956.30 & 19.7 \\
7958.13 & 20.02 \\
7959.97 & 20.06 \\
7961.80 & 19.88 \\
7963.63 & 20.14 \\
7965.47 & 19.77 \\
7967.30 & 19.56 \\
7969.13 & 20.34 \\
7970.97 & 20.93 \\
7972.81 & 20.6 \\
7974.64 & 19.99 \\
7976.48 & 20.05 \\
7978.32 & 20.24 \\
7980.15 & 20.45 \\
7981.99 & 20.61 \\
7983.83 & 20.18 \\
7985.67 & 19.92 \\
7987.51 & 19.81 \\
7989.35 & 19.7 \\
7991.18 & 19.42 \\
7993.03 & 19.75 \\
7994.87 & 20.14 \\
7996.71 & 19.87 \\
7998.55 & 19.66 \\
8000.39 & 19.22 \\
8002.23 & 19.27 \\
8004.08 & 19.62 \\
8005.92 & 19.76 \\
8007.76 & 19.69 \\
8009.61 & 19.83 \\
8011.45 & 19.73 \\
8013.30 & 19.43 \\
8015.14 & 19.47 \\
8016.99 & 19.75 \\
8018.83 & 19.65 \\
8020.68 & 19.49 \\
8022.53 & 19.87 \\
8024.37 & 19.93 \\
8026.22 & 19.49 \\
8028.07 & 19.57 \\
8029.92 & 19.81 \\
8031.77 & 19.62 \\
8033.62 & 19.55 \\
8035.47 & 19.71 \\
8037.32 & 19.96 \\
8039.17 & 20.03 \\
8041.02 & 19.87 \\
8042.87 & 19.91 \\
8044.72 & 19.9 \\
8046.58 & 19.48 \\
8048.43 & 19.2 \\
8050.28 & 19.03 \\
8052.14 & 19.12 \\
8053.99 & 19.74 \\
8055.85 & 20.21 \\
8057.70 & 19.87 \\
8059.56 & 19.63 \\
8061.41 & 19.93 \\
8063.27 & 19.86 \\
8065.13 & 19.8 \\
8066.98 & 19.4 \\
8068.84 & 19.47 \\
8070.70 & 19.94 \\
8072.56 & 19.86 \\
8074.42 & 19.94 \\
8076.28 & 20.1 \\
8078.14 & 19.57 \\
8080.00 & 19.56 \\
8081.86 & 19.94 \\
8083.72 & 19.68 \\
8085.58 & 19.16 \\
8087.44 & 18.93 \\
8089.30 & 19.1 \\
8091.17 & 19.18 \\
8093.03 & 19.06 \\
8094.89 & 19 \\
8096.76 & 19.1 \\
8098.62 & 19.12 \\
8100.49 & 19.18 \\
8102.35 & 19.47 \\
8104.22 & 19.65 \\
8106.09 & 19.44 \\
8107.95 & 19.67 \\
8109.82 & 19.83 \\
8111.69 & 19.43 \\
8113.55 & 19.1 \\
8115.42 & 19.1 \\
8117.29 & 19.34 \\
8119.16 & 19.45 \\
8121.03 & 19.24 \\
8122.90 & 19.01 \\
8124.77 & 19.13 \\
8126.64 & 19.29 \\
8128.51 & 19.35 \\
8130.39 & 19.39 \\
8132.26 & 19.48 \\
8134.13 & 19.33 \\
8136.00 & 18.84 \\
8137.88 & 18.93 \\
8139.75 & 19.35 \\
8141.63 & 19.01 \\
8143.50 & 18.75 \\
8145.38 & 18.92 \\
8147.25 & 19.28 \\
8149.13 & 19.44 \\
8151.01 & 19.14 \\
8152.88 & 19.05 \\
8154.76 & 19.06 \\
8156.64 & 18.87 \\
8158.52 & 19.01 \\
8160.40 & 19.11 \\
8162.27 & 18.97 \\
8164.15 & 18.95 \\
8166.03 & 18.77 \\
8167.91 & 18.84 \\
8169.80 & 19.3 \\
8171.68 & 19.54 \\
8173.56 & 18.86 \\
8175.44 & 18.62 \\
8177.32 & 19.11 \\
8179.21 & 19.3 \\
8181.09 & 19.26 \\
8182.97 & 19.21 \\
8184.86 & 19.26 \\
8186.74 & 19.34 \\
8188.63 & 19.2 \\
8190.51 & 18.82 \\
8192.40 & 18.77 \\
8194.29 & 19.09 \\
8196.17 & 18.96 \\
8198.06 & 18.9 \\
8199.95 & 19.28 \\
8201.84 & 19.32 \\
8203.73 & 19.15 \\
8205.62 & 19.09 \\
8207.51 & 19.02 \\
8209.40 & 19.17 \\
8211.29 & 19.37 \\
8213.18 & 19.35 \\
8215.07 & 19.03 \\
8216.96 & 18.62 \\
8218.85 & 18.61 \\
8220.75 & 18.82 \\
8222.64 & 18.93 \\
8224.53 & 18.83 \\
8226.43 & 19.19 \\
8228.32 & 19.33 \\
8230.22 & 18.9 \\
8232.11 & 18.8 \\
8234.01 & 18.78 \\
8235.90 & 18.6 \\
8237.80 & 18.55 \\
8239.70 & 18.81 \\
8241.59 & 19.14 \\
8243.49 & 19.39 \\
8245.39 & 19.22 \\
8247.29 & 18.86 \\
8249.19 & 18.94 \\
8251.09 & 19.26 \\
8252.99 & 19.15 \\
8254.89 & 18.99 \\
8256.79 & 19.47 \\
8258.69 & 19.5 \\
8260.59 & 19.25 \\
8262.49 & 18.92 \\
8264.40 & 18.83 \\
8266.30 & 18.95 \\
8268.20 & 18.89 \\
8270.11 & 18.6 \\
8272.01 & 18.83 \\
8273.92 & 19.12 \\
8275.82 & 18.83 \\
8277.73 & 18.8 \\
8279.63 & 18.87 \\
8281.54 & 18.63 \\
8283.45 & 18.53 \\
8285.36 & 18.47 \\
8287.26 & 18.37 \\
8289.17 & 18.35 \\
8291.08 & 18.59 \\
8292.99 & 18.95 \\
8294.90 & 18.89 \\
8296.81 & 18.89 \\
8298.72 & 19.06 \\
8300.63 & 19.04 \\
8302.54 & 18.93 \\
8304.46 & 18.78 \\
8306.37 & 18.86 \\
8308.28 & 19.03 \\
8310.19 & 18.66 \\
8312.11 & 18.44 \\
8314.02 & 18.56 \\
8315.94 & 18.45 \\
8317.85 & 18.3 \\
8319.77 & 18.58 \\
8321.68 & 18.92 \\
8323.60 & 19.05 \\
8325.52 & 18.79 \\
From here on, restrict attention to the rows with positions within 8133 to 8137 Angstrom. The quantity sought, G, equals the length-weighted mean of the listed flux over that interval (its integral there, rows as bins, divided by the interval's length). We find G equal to 19.1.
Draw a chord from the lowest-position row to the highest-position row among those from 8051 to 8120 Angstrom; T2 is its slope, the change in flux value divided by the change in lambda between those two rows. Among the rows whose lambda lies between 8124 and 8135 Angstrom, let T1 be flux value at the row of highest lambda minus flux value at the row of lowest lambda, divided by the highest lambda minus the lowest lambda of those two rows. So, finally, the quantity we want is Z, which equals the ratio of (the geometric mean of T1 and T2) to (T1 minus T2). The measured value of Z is 0.6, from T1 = 0.021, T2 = 0.005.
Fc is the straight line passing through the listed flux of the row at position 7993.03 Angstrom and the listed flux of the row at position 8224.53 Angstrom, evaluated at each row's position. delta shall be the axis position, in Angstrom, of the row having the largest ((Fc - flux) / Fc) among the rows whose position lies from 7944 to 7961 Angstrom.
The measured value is 7956.30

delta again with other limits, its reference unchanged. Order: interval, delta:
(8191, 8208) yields 8192.40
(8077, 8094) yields 8087.44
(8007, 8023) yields 8013.30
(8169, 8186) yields 8175.44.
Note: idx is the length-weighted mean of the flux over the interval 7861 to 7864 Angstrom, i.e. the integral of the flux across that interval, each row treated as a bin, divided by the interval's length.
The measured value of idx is 19.9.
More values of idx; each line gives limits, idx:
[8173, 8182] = 19.0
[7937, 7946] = 20.3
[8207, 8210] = 19.1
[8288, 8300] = 18.8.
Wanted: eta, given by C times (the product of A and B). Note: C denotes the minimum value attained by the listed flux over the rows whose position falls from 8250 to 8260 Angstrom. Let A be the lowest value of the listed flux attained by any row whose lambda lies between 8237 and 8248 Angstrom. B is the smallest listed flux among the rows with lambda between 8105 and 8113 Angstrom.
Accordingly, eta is 6844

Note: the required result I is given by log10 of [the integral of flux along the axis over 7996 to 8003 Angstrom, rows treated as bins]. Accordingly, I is 2.14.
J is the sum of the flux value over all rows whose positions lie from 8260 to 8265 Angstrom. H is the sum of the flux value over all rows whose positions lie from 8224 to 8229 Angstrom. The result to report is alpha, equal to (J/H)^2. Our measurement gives 0.99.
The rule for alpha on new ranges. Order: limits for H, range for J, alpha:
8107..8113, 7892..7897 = 1.05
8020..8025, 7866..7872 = 1.04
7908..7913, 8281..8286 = 0.87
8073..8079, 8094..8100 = 0.92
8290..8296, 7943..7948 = 1.16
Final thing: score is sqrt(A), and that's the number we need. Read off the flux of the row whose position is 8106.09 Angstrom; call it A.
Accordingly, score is 4.41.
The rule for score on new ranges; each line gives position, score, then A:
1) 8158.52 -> 4.36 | 19.01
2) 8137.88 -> 4.35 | 18.93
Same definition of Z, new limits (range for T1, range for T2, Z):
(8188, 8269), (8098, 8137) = 1.5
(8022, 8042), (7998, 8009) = 0.0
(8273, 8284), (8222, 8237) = -1.1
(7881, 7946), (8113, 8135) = -1.5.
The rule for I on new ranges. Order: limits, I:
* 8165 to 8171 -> 2.06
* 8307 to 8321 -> 2.42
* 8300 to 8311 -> 2.32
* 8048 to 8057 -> 2.24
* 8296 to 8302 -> 2.06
